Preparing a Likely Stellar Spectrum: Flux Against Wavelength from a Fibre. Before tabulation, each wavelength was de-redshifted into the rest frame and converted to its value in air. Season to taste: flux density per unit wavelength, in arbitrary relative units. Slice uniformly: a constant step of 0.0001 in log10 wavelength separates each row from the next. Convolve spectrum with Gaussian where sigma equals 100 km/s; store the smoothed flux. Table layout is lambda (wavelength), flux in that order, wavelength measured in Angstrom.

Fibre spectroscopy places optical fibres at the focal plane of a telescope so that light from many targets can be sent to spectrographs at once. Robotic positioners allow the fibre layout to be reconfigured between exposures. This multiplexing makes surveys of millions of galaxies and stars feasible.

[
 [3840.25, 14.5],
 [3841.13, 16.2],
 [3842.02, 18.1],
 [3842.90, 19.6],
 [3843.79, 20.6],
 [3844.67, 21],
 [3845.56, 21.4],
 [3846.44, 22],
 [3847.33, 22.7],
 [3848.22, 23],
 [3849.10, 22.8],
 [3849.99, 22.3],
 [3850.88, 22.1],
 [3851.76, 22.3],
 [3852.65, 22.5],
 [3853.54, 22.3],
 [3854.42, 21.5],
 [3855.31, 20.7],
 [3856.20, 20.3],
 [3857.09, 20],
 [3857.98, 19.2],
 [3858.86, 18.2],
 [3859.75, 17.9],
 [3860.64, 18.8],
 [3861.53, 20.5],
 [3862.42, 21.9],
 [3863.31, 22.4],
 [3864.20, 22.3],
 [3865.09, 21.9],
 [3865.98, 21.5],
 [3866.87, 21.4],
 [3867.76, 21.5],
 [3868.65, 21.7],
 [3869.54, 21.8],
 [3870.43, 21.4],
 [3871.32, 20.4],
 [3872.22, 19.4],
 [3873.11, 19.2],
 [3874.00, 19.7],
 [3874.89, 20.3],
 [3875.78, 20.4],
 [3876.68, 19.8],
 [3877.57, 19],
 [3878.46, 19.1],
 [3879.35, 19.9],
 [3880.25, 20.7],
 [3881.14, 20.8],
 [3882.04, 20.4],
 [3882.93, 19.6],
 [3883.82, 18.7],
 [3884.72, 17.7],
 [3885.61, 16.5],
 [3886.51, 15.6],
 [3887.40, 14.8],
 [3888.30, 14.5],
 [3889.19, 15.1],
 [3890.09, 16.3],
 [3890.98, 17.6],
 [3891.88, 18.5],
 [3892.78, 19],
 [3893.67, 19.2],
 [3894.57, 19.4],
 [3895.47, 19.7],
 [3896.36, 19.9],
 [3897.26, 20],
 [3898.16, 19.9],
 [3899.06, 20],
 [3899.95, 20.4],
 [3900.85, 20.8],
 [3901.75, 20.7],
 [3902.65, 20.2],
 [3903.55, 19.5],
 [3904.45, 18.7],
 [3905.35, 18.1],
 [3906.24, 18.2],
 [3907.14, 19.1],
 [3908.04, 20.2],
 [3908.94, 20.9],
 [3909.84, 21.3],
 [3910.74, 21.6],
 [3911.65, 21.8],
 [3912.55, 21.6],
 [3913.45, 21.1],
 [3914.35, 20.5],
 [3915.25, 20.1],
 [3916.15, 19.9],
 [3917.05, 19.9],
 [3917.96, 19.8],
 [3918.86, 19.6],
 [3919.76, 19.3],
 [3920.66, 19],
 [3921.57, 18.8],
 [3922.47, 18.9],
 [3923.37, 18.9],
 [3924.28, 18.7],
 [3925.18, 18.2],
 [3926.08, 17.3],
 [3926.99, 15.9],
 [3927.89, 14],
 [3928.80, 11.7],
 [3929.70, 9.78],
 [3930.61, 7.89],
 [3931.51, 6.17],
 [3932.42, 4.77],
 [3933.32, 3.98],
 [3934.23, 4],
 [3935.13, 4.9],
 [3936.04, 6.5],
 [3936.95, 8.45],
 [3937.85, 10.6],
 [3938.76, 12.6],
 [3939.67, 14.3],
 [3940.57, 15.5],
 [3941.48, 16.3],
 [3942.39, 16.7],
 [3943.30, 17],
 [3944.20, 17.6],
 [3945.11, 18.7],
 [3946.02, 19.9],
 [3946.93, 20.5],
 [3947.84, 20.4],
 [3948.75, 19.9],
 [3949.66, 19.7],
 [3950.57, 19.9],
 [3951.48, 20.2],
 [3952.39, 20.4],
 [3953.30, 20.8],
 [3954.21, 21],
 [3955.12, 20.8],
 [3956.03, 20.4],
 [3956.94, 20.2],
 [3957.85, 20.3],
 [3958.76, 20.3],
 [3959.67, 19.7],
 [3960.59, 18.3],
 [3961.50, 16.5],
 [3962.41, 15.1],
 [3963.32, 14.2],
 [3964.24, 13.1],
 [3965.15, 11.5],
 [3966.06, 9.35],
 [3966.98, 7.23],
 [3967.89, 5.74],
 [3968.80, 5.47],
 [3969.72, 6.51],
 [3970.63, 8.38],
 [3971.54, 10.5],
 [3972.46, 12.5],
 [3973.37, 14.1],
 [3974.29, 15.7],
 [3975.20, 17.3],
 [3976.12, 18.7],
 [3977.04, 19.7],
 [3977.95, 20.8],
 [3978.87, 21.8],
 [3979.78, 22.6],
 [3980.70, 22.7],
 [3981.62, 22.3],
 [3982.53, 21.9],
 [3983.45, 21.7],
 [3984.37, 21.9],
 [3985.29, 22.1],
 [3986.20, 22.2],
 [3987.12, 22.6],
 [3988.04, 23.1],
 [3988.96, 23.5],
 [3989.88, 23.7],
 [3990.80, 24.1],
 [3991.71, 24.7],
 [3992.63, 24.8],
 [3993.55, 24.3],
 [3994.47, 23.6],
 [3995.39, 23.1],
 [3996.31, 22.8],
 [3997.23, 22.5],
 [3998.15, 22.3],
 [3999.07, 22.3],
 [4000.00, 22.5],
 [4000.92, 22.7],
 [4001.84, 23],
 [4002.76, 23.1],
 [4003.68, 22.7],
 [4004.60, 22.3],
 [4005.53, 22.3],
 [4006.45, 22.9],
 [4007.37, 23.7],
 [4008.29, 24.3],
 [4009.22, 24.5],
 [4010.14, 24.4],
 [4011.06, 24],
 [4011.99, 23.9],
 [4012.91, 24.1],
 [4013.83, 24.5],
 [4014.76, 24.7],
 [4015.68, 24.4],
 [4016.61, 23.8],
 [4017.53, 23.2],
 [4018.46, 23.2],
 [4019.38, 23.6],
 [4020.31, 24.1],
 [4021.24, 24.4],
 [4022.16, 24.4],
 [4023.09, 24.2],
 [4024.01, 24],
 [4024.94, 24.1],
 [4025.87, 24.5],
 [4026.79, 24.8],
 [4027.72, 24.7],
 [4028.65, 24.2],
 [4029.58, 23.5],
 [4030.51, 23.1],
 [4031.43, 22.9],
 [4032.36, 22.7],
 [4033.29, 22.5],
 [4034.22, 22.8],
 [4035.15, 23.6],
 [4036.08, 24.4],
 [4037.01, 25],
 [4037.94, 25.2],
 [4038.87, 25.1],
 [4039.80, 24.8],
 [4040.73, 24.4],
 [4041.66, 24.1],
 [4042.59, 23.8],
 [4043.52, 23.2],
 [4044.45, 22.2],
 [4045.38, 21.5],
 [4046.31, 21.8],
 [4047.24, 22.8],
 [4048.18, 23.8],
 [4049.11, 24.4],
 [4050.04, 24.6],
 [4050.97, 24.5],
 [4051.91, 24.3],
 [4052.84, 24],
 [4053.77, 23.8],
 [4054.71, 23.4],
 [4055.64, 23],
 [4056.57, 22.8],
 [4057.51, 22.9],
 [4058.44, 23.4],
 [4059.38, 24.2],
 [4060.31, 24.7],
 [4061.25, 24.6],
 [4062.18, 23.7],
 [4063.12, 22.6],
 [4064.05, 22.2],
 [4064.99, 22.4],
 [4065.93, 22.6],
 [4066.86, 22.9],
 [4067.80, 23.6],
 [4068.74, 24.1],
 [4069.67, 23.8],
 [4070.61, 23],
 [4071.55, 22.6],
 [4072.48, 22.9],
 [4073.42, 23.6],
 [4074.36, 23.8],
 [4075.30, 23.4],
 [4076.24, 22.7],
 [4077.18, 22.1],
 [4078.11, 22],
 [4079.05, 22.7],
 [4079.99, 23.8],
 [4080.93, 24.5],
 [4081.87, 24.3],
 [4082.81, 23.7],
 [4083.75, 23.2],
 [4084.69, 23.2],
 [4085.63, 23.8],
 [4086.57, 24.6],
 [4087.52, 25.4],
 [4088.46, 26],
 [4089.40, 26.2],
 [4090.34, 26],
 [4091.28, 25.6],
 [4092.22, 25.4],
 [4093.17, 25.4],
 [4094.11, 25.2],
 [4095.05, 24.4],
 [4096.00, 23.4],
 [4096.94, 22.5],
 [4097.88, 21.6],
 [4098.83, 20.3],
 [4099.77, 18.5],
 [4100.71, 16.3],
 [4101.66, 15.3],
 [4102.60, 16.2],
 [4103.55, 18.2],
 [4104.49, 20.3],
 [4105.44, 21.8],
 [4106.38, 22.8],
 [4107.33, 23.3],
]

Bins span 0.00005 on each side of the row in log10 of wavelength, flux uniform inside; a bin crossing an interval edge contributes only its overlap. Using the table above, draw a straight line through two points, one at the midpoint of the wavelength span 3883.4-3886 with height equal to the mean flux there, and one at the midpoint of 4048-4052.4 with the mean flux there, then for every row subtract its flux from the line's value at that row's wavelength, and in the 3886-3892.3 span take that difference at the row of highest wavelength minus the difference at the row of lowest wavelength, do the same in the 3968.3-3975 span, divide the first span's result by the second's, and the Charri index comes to 0.3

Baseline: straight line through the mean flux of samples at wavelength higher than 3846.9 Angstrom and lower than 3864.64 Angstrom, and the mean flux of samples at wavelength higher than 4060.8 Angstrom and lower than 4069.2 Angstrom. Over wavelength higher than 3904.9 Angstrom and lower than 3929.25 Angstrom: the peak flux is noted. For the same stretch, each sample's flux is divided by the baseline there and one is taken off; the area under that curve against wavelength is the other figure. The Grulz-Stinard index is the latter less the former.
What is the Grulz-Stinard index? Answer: -24.8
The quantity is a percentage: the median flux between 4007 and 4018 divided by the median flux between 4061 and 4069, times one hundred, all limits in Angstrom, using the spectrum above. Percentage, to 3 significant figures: 106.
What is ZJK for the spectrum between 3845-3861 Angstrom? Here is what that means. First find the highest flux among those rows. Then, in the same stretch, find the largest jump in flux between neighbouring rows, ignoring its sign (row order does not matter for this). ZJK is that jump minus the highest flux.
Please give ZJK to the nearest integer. -22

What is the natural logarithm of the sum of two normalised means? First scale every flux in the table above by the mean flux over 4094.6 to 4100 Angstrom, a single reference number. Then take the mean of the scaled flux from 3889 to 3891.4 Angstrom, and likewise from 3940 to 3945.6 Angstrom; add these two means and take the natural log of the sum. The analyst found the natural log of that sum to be 0.42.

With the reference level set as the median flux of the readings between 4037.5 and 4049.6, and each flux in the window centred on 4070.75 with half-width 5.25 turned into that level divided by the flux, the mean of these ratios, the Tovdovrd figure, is 1.02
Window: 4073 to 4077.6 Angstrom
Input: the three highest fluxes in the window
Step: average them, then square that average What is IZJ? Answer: 557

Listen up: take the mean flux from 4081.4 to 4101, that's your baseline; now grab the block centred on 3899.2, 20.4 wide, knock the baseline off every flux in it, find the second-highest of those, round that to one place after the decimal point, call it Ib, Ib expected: -2.8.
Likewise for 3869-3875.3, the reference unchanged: -2.2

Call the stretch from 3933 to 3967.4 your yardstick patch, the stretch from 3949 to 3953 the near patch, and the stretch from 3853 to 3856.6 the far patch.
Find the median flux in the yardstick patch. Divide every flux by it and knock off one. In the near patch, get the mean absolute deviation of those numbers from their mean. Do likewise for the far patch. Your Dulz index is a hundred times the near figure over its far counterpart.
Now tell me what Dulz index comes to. 36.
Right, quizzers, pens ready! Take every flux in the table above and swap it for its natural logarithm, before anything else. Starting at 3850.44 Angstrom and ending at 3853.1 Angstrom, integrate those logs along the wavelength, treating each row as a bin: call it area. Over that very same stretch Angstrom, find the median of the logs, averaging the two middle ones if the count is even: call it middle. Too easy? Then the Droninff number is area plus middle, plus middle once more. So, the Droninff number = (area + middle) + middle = 14.5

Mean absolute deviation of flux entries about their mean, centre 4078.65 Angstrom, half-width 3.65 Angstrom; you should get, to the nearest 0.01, 0.81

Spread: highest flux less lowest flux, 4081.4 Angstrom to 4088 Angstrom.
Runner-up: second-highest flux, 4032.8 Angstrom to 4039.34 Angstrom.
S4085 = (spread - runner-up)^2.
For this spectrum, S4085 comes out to 524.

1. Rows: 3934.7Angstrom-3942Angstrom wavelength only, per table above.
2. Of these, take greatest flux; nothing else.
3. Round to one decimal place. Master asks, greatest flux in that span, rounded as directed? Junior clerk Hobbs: 16.3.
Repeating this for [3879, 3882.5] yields 20.8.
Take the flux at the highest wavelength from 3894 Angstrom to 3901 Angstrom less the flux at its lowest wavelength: 1.4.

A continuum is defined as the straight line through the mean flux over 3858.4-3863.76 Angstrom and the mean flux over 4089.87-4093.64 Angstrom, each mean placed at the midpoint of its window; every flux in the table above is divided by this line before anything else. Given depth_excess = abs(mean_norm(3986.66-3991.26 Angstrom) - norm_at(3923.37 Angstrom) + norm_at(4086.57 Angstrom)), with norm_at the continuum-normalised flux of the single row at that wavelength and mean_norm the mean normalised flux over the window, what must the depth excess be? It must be 1.10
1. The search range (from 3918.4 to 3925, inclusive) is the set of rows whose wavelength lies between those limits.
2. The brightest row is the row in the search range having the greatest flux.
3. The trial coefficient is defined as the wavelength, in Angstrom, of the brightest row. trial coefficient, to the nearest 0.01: 3918.86 Angstrom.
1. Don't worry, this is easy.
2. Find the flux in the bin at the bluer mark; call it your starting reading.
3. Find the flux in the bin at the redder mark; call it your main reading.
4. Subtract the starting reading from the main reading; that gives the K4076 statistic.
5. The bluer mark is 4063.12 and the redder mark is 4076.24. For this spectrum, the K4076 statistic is 0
